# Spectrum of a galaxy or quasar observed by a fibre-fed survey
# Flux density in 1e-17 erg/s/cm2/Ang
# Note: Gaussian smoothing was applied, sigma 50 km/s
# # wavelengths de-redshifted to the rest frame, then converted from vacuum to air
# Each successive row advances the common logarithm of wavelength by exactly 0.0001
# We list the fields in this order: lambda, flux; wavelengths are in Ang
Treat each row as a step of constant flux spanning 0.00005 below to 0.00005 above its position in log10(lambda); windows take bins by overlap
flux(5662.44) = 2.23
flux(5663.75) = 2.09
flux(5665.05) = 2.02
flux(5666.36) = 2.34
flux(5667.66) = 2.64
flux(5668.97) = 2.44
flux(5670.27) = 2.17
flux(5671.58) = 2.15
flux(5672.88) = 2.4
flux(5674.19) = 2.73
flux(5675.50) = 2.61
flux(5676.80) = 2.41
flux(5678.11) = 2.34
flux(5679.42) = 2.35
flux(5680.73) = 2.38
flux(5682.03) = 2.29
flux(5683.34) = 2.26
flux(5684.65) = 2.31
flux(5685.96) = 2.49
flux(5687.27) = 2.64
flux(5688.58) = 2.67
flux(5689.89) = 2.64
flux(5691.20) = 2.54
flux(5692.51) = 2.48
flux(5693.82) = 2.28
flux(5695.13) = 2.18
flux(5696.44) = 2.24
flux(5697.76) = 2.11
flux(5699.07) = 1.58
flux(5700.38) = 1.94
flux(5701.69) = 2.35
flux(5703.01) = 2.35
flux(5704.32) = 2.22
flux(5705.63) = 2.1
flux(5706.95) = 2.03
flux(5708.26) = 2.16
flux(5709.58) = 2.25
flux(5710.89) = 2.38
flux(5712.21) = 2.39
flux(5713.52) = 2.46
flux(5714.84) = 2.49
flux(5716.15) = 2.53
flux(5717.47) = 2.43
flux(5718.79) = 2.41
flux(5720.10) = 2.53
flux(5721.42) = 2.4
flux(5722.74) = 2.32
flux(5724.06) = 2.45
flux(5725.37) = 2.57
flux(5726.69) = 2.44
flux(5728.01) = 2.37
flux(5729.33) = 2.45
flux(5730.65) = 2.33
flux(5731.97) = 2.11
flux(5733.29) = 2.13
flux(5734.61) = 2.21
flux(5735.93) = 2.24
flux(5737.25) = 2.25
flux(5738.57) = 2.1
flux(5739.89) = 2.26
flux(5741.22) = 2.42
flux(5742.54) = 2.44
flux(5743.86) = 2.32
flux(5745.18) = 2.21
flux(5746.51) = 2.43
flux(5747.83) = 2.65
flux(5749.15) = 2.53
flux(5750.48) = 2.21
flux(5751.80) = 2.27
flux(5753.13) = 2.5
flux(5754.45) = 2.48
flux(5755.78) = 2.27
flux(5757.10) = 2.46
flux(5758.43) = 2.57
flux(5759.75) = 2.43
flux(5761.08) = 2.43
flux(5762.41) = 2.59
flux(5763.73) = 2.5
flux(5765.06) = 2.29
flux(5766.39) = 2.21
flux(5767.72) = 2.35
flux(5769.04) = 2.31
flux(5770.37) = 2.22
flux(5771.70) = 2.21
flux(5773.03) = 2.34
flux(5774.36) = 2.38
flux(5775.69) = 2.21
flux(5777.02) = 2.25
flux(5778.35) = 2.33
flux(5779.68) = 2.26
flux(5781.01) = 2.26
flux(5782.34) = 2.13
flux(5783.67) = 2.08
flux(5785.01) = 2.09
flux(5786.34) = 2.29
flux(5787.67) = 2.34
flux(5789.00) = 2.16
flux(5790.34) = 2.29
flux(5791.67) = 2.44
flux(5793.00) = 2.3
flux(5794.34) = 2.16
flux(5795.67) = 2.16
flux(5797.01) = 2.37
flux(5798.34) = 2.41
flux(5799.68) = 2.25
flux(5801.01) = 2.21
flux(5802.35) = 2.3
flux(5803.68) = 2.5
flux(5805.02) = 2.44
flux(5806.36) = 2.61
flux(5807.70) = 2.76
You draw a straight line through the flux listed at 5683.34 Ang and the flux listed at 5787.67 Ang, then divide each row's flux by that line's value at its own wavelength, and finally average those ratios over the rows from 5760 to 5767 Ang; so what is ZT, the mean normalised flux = 1.04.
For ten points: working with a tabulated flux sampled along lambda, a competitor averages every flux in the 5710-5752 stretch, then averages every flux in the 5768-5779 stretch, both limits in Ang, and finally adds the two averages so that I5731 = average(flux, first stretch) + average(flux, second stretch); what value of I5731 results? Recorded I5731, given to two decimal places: 4.65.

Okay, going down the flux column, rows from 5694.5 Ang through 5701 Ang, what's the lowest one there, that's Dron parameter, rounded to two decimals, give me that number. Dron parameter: 1.58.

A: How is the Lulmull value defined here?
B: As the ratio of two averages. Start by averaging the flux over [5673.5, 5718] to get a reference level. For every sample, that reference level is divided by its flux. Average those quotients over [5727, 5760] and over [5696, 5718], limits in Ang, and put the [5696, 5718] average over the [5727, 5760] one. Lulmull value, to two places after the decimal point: 1.06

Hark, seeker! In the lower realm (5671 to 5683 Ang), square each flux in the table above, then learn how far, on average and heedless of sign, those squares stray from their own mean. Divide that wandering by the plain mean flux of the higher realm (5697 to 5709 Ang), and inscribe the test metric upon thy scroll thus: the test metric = 0.28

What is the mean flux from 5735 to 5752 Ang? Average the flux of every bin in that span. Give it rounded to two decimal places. 2.33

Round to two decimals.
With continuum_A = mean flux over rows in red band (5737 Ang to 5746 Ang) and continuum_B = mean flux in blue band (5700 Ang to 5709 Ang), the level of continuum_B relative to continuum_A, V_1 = 0.95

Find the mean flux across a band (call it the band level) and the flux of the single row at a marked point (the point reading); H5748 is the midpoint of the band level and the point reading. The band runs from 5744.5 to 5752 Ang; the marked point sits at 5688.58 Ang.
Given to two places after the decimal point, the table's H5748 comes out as 2.53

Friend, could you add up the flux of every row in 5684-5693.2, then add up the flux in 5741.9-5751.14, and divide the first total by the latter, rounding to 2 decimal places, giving 1.06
